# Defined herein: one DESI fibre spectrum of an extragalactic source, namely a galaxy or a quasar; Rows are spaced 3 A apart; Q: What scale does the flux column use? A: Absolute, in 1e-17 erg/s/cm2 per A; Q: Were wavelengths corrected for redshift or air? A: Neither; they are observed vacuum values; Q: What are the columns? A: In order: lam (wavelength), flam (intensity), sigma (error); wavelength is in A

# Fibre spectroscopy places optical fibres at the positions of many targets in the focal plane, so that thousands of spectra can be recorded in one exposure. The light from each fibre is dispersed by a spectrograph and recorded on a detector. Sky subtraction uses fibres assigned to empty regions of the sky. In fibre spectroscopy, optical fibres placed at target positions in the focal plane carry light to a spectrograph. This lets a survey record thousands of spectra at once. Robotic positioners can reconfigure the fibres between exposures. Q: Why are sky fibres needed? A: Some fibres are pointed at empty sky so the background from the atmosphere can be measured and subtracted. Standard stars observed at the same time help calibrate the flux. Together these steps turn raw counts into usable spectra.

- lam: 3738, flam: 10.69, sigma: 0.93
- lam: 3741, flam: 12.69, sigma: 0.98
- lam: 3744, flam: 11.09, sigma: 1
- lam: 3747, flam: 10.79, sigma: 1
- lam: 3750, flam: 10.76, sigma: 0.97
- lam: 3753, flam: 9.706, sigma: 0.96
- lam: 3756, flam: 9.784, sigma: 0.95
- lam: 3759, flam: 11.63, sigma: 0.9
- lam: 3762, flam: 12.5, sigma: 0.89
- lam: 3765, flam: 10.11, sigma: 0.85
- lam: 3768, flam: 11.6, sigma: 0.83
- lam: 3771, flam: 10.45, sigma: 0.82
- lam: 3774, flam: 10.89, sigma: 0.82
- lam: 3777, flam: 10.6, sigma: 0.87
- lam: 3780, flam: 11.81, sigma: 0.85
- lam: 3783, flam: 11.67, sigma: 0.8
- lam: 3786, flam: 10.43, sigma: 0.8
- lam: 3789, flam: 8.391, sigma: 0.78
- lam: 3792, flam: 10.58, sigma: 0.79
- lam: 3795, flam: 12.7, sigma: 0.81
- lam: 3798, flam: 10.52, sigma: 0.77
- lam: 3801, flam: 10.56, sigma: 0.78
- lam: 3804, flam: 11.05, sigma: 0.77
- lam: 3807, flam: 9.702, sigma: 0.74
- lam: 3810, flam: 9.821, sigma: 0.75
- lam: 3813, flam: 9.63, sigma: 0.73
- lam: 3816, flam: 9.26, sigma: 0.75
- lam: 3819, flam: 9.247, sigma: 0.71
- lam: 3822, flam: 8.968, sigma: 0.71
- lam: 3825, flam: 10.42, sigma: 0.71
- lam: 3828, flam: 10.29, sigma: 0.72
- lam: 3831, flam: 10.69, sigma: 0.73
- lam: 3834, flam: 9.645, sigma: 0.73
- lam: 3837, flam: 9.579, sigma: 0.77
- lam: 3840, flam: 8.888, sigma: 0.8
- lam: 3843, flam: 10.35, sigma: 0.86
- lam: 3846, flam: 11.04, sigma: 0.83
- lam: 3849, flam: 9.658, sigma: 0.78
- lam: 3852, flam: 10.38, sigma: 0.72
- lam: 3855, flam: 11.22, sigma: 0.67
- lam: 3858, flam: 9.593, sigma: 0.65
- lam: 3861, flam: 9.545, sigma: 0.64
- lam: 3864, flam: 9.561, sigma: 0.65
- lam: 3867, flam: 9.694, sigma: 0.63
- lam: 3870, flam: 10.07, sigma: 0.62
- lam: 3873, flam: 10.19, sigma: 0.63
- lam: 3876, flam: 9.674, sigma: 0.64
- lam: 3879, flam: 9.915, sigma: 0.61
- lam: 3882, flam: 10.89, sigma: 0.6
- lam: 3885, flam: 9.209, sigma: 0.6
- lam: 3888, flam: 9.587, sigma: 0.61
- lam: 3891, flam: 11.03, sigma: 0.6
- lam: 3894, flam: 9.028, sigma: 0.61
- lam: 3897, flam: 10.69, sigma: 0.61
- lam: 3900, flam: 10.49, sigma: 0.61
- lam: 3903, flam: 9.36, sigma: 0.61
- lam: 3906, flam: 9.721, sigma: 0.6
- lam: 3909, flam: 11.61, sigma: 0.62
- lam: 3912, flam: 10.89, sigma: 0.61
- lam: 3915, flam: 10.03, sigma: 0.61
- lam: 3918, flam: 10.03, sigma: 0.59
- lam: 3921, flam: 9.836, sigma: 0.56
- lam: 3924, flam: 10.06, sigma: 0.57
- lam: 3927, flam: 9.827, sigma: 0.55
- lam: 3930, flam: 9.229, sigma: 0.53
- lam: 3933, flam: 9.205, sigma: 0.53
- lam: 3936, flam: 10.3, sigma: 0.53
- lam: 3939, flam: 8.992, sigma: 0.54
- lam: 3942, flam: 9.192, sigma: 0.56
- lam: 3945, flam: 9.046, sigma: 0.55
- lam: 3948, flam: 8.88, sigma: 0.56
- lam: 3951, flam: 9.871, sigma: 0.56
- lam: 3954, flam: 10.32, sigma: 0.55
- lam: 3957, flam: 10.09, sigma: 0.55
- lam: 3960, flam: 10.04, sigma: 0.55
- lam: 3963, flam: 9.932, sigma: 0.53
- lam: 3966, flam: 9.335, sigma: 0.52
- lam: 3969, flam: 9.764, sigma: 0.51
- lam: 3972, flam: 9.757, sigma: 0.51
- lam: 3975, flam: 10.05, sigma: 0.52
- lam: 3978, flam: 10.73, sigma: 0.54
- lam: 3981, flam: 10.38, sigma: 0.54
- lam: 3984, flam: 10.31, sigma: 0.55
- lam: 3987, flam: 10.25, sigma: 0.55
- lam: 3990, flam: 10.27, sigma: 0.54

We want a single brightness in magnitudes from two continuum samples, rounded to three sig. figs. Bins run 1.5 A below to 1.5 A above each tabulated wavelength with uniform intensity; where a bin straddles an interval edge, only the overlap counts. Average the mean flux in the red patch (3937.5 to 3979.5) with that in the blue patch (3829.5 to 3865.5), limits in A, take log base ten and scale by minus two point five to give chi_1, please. -2.49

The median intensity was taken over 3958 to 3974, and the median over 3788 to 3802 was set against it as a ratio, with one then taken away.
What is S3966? 0.082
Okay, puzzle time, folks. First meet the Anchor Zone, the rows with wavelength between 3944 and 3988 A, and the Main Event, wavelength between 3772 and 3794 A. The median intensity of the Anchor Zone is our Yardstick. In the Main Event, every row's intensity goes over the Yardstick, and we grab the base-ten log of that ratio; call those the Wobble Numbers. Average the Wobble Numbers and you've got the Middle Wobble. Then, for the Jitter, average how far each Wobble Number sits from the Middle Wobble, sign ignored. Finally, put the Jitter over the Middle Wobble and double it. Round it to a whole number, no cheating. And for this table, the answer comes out 3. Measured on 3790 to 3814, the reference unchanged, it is 3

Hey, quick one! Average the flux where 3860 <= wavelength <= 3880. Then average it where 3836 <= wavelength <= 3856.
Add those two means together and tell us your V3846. 20.0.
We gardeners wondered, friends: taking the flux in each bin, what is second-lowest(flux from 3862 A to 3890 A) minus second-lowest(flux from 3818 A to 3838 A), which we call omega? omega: 0.3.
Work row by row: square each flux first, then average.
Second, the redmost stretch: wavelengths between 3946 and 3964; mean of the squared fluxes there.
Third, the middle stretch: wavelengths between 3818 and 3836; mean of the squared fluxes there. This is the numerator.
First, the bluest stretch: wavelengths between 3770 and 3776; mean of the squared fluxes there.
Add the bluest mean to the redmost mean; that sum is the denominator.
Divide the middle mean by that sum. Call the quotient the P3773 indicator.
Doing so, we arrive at 0.46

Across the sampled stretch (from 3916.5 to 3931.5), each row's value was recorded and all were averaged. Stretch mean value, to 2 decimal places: 9.80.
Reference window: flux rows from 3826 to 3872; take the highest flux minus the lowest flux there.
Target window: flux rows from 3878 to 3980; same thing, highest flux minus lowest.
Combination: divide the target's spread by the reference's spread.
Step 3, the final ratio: 1.17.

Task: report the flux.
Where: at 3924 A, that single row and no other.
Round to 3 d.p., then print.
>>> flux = 10.060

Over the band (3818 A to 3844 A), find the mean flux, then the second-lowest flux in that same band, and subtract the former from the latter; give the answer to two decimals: -0.82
